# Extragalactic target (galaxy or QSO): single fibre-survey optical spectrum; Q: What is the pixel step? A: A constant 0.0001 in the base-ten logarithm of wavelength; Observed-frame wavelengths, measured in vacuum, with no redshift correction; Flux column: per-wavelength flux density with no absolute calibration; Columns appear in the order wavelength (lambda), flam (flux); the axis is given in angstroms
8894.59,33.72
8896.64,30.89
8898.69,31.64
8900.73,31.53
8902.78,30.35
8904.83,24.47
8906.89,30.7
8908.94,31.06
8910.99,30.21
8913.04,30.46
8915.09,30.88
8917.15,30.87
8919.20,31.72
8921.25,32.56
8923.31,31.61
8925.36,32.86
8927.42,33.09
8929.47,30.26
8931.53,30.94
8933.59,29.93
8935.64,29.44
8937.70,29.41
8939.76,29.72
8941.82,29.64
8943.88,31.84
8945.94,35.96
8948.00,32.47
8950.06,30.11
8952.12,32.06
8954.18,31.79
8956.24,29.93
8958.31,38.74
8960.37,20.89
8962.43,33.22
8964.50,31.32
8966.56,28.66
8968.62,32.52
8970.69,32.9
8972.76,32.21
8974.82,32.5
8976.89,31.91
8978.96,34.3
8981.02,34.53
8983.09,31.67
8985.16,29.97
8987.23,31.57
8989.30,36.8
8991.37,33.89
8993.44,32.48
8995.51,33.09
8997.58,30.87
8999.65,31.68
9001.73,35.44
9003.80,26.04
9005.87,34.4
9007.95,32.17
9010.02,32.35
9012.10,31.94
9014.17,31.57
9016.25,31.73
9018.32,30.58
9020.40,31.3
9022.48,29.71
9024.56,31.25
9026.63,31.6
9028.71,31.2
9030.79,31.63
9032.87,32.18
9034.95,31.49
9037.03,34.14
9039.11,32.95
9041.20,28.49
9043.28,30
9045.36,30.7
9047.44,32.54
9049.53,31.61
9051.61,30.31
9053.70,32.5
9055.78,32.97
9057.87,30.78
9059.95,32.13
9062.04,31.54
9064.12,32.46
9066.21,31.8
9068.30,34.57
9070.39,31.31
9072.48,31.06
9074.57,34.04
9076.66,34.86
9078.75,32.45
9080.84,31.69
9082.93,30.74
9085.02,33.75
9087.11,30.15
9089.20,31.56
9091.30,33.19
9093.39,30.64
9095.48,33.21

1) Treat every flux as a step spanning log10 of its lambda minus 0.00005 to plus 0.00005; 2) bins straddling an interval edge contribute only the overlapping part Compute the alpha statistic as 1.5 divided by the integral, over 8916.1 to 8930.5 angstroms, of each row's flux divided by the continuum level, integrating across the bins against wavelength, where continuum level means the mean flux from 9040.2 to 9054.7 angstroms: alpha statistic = 0.101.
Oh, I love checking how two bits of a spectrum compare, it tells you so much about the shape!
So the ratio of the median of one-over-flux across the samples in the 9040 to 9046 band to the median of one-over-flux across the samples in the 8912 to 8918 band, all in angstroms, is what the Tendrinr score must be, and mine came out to 1.03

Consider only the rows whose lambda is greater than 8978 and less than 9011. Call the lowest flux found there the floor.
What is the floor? 26.04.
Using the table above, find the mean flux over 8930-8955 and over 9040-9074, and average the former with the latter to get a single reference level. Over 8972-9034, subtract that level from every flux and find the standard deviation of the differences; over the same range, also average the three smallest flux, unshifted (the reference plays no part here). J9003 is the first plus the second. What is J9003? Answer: 30.5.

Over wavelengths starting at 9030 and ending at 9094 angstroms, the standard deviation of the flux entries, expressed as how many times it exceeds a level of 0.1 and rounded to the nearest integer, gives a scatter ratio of 14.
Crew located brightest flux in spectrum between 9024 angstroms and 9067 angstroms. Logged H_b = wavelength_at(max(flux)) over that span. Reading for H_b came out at 9037.03 angstroms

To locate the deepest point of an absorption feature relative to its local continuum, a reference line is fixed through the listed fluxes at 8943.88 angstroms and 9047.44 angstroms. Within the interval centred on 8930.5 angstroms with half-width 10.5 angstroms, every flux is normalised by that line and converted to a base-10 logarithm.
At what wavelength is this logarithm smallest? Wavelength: 8937.70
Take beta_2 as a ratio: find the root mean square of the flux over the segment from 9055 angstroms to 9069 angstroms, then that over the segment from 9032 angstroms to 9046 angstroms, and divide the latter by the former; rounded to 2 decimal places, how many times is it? 0.97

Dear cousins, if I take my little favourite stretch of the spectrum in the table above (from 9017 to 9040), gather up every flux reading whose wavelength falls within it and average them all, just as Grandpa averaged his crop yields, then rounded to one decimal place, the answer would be 31.6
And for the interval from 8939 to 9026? 31.9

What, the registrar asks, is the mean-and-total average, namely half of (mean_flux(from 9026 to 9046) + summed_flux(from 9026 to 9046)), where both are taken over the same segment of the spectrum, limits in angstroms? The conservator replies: 173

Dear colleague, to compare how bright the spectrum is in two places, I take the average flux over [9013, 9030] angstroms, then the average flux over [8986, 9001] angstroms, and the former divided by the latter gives 0.95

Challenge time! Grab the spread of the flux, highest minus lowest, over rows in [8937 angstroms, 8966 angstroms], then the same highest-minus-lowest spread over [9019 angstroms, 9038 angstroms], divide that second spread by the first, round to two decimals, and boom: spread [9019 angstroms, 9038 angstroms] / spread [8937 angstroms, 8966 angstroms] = 0.25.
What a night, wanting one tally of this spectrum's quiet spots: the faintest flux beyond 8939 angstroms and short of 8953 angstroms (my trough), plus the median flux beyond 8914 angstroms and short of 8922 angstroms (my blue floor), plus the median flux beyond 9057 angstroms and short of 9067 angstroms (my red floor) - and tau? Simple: 92.7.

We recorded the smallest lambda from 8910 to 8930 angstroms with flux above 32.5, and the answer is 8921.25 angstroms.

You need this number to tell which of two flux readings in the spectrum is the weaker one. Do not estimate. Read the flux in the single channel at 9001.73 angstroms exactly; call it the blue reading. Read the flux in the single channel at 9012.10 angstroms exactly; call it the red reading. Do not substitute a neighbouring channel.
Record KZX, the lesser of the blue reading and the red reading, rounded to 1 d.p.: 31.9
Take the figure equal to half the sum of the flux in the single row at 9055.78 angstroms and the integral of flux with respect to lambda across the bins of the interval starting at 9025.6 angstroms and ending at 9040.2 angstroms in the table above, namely 251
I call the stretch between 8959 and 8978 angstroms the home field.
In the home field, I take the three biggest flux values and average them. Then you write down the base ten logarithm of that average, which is 1.52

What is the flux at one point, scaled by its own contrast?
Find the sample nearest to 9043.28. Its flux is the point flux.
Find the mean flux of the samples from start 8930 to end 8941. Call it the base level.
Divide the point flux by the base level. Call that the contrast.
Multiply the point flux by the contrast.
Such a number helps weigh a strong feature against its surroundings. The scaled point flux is 30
